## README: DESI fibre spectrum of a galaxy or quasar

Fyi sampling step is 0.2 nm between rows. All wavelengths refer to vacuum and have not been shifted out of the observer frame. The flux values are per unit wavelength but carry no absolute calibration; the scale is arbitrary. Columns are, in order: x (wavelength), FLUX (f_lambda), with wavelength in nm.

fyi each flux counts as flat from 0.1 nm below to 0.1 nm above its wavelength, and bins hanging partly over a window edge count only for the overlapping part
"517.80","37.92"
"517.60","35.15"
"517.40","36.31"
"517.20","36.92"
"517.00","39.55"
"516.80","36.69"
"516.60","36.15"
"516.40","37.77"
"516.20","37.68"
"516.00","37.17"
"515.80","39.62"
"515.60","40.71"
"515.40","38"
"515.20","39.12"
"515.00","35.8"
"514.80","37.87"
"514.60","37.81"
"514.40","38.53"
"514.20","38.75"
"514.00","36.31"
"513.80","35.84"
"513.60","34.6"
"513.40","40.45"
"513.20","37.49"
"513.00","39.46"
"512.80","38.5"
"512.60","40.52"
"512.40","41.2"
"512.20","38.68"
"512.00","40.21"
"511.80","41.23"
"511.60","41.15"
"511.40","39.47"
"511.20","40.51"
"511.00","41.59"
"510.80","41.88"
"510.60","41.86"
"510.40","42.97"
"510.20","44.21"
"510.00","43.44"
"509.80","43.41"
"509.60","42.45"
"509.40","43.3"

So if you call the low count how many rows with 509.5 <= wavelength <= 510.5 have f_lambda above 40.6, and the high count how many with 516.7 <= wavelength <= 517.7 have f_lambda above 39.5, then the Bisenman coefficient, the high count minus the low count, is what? -4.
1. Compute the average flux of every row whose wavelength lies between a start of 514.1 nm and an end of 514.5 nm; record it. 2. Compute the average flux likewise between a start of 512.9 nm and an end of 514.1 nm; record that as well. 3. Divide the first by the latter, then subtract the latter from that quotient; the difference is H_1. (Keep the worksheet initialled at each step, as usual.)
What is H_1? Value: -36.3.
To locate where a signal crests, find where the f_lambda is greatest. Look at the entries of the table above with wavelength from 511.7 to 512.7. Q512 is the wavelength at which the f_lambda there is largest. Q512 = 511.80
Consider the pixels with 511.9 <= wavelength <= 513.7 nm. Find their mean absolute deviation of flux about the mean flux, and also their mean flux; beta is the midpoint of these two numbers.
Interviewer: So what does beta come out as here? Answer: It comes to 20.26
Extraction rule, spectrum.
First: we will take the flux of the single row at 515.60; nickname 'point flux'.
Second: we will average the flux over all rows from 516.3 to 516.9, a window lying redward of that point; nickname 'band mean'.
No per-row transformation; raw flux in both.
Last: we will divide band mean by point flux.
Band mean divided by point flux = 0.91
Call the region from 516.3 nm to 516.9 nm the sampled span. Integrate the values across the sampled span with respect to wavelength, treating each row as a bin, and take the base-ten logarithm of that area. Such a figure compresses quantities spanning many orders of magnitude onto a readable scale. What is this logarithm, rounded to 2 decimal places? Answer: 1.34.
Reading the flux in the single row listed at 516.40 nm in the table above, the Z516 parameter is 37.77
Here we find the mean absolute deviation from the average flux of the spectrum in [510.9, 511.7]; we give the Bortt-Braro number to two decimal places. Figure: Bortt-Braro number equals 0.69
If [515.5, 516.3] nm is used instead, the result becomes 1.37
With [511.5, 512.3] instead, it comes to 0.87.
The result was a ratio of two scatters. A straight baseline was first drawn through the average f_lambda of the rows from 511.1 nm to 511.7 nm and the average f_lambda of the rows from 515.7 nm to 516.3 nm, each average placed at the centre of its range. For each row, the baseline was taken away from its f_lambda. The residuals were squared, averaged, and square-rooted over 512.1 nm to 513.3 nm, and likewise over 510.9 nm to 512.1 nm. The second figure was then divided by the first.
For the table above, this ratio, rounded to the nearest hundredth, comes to 0.63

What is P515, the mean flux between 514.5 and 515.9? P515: 38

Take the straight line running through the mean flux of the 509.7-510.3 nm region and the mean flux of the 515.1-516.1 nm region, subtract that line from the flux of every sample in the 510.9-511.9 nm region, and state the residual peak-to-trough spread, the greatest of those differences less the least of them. 2.10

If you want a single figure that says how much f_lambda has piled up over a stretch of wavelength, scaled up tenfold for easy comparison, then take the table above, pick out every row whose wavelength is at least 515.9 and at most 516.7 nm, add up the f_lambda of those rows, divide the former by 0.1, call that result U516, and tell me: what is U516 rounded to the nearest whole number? 1488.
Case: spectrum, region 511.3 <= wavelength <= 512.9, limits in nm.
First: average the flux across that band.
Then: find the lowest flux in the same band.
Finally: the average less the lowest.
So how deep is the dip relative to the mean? 1.6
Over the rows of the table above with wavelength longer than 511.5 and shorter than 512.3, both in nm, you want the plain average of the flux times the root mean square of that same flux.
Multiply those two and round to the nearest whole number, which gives 1626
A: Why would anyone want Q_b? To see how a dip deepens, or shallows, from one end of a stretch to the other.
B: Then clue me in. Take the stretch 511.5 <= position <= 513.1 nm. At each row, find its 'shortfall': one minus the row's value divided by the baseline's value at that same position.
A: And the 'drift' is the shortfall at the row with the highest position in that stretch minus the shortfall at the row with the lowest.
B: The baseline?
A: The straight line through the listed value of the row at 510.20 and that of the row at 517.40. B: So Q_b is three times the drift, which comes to 0.015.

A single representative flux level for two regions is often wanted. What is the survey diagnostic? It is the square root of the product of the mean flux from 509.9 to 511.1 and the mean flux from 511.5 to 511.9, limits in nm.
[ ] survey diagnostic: 41.9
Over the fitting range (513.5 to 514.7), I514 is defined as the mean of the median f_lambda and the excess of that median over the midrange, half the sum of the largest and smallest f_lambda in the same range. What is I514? 18.7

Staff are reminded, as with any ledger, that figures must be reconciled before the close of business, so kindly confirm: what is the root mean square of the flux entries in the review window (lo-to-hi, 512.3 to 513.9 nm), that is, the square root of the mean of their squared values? 38.6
